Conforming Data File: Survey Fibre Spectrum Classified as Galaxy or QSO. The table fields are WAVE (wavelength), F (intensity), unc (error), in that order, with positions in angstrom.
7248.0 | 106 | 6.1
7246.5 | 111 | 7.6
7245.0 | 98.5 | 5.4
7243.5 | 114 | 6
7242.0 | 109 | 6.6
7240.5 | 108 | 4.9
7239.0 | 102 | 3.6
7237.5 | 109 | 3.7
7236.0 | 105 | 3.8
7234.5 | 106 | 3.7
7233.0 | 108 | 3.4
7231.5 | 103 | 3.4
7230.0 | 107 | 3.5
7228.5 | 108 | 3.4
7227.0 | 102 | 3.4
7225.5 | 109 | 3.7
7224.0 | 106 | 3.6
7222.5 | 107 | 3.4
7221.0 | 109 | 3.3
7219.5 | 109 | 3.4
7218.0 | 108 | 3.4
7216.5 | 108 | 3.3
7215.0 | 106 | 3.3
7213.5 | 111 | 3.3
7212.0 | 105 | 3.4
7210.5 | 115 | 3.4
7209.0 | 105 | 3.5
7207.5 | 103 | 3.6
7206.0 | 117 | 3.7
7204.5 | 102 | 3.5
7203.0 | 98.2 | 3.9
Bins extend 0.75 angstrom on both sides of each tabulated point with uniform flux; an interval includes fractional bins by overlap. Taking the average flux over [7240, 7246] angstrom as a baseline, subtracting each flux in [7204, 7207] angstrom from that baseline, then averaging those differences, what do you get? -2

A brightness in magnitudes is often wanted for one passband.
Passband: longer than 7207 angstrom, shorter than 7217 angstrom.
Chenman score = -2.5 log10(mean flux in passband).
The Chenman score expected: -5.08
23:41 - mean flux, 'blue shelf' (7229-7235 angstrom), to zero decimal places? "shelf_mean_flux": 106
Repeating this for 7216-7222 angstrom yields 108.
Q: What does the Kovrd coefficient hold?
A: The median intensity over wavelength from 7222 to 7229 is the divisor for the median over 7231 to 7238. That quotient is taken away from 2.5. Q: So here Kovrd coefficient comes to 1.51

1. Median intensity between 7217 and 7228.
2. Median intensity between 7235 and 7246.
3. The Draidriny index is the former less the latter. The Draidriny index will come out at 0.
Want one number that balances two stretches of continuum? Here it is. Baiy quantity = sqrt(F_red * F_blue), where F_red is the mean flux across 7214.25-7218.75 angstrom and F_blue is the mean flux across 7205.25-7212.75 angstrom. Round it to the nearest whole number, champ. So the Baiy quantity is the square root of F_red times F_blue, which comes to 108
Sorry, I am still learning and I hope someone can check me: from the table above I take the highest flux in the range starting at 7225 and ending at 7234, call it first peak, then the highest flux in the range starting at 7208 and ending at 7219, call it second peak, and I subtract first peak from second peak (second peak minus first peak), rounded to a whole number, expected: 6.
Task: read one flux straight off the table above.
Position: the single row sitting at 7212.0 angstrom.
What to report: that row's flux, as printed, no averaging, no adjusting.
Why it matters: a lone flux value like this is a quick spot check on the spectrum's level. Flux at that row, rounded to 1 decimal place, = 105.0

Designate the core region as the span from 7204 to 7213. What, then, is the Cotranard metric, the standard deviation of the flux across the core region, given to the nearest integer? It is 6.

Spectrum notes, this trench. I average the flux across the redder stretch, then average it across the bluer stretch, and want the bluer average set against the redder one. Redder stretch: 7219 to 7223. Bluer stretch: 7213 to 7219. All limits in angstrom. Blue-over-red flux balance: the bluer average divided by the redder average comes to 1.00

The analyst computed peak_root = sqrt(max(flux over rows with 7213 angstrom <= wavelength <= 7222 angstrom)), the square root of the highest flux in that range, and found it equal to 10.5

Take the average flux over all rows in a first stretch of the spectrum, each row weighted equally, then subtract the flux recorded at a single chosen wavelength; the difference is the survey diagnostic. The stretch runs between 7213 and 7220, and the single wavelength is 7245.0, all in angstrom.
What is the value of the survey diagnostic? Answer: 10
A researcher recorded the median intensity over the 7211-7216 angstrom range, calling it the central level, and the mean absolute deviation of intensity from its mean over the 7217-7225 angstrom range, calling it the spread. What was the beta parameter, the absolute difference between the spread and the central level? 105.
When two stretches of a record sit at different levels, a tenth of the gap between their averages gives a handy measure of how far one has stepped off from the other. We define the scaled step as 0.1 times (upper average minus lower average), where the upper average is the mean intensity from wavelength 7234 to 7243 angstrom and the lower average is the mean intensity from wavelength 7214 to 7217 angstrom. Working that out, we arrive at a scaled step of -0.05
